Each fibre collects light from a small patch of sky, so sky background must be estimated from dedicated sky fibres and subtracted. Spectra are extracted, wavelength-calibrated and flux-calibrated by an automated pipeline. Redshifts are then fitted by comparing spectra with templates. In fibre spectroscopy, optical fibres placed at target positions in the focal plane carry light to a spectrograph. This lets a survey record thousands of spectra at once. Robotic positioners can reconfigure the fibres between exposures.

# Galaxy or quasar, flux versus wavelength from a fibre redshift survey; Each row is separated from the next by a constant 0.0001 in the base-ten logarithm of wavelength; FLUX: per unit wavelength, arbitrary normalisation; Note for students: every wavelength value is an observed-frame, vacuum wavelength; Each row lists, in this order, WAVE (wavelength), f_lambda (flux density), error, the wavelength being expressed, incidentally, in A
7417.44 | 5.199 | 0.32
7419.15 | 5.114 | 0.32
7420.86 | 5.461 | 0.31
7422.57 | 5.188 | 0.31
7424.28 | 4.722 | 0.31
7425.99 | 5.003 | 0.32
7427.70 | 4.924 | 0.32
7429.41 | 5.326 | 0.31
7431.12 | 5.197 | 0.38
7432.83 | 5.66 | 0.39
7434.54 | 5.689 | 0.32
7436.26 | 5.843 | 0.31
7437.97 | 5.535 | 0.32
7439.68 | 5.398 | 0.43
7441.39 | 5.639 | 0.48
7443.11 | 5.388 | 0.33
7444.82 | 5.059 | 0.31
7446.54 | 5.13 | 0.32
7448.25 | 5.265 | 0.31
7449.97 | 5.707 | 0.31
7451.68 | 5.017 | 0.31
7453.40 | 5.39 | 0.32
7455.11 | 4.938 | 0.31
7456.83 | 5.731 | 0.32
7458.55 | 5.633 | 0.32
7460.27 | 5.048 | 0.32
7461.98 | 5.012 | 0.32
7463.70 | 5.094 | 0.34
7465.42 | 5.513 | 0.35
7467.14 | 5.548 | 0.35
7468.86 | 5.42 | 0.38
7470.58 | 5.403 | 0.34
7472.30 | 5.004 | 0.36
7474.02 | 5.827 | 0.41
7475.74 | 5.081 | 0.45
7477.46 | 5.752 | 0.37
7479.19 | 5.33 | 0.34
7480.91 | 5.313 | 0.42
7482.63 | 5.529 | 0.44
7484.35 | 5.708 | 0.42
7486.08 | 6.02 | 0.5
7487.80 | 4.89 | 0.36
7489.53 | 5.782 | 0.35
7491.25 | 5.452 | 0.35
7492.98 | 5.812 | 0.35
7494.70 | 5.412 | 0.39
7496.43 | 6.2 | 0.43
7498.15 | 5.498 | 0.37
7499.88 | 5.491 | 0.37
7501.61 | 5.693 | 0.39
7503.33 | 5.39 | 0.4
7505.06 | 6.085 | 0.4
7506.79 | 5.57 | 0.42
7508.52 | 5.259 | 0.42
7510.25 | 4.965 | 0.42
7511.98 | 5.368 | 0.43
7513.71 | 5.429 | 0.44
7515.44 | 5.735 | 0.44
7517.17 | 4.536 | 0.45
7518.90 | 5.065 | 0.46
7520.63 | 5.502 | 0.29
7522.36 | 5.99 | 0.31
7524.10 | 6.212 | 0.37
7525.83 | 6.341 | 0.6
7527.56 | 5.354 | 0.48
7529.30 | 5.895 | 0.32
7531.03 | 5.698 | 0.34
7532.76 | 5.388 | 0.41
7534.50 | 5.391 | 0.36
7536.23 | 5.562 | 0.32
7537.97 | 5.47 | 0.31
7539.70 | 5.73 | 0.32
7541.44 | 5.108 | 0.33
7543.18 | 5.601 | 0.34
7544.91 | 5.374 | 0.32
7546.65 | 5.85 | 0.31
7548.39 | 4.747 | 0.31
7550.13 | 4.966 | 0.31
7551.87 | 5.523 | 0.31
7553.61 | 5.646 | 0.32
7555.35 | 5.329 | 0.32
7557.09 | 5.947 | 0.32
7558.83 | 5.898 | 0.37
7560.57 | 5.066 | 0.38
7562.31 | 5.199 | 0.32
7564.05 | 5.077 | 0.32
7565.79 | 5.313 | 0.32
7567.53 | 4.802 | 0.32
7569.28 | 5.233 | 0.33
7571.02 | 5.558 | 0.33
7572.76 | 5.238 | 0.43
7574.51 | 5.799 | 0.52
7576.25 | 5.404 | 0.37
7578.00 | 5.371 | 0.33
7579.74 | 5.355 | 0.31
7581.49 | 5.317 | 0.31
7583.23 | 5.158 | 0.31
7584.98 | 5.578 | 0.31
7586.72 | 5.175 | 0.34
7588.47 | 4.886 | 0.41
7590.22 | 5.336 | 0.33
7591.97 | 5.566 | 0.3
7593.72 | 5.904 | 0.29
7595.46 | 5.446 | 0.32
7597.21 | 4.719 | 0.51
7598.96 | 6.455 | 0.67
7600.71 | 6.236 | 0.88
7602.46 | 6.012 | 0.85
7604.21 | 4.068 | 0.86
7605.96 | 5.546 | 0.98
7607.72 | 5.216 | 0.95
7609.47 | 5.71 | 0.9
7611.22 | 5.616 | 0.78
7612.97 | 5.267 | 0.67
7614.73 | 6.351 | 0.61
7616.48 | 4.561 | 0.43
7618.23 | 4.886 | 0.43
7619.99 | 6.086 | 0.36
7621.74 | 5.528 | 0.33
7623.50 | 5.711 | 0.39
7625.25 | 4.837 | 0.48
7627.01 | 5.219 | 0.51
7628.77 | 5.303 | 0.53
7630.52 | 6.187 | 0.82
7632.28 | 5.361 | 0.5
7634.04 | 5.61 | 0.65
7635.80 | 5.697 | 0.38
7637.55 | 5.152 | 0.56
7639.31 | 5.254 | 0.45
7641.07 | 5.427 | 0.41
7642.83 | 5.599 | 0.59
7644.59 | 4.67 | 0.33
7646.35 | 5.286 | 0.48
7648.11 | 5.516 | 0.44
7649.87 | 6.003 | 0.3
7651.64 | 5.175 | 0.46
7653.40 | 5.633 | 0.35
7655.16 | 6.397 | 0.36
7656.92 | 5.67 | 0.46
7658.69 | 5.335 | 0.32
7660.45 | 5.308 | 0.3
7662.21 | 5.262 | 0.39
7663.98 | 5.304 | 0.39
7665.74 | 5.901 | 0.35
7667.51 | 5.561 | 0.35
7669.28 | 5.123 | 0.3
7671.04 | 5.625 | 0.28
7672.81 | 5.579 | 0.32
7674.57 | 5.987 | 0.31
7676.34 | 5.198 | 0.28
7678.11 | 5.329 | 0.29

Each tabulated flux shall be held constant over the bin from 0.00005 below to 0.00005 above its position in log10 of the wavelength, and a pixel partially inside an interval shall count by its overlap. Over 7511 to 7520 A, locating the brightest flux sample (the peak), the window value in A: 7515.44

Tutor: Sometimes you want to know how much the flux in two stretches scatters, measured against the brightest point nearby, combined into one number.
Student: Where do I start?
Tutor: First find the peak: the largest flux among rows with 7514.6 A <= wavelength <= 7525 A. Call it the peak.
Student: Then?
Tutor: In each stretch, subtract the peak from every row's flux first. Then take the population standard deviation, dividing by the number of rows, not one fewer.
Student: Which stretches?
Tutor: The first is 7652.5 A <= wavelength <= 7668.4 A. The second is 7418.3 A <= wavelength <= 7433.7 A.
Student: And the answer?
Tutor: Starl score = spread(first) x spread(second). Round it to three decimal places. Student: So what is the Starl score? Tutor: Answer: 0.093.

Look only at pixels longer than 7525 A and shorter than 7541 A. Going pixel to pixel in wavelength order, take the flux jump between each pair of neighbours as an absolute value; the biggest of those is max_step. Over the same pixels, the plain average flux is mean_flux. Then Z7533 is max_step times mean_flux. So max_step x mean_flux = 5.6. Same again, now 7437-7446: 1.8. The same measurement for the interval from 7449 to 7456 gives 3.6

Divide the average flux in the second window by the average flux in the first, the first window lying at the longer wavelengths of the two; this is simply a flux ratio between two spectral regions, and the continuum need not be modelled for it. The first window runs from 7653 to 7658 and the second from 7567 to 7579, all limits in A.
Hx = 0.91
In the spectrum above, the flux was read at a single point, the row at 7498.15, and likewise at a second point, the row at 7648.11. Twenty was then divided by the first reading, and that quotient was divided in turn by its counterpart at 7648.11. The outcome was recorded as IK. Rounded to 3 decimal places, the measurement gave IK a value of 0.659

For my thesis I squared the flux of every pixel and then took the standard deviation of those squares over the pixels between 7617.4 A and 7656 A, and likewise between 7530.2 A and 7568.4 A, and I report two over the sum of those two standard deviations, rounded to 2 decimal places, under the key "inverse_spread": 0.24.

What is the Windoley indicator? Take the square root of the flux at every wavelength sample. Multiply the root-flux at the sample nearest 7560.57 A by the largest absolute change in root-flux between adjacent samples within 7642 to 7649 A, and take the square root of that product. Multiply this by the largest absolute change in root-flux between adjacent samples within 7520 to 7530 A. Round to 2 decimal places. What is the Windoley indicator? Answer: 0.14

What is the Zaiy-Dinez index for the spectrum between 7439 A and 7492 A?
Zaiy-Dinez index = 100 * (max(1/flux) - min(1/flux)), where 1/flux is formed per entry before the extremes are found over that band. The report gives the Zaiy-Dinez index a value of 3.84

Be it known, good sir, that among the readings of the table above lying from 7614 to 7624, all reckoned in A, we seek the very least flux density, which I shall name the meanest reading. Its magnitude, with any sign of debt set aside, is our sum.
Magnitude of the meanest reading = 4.6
